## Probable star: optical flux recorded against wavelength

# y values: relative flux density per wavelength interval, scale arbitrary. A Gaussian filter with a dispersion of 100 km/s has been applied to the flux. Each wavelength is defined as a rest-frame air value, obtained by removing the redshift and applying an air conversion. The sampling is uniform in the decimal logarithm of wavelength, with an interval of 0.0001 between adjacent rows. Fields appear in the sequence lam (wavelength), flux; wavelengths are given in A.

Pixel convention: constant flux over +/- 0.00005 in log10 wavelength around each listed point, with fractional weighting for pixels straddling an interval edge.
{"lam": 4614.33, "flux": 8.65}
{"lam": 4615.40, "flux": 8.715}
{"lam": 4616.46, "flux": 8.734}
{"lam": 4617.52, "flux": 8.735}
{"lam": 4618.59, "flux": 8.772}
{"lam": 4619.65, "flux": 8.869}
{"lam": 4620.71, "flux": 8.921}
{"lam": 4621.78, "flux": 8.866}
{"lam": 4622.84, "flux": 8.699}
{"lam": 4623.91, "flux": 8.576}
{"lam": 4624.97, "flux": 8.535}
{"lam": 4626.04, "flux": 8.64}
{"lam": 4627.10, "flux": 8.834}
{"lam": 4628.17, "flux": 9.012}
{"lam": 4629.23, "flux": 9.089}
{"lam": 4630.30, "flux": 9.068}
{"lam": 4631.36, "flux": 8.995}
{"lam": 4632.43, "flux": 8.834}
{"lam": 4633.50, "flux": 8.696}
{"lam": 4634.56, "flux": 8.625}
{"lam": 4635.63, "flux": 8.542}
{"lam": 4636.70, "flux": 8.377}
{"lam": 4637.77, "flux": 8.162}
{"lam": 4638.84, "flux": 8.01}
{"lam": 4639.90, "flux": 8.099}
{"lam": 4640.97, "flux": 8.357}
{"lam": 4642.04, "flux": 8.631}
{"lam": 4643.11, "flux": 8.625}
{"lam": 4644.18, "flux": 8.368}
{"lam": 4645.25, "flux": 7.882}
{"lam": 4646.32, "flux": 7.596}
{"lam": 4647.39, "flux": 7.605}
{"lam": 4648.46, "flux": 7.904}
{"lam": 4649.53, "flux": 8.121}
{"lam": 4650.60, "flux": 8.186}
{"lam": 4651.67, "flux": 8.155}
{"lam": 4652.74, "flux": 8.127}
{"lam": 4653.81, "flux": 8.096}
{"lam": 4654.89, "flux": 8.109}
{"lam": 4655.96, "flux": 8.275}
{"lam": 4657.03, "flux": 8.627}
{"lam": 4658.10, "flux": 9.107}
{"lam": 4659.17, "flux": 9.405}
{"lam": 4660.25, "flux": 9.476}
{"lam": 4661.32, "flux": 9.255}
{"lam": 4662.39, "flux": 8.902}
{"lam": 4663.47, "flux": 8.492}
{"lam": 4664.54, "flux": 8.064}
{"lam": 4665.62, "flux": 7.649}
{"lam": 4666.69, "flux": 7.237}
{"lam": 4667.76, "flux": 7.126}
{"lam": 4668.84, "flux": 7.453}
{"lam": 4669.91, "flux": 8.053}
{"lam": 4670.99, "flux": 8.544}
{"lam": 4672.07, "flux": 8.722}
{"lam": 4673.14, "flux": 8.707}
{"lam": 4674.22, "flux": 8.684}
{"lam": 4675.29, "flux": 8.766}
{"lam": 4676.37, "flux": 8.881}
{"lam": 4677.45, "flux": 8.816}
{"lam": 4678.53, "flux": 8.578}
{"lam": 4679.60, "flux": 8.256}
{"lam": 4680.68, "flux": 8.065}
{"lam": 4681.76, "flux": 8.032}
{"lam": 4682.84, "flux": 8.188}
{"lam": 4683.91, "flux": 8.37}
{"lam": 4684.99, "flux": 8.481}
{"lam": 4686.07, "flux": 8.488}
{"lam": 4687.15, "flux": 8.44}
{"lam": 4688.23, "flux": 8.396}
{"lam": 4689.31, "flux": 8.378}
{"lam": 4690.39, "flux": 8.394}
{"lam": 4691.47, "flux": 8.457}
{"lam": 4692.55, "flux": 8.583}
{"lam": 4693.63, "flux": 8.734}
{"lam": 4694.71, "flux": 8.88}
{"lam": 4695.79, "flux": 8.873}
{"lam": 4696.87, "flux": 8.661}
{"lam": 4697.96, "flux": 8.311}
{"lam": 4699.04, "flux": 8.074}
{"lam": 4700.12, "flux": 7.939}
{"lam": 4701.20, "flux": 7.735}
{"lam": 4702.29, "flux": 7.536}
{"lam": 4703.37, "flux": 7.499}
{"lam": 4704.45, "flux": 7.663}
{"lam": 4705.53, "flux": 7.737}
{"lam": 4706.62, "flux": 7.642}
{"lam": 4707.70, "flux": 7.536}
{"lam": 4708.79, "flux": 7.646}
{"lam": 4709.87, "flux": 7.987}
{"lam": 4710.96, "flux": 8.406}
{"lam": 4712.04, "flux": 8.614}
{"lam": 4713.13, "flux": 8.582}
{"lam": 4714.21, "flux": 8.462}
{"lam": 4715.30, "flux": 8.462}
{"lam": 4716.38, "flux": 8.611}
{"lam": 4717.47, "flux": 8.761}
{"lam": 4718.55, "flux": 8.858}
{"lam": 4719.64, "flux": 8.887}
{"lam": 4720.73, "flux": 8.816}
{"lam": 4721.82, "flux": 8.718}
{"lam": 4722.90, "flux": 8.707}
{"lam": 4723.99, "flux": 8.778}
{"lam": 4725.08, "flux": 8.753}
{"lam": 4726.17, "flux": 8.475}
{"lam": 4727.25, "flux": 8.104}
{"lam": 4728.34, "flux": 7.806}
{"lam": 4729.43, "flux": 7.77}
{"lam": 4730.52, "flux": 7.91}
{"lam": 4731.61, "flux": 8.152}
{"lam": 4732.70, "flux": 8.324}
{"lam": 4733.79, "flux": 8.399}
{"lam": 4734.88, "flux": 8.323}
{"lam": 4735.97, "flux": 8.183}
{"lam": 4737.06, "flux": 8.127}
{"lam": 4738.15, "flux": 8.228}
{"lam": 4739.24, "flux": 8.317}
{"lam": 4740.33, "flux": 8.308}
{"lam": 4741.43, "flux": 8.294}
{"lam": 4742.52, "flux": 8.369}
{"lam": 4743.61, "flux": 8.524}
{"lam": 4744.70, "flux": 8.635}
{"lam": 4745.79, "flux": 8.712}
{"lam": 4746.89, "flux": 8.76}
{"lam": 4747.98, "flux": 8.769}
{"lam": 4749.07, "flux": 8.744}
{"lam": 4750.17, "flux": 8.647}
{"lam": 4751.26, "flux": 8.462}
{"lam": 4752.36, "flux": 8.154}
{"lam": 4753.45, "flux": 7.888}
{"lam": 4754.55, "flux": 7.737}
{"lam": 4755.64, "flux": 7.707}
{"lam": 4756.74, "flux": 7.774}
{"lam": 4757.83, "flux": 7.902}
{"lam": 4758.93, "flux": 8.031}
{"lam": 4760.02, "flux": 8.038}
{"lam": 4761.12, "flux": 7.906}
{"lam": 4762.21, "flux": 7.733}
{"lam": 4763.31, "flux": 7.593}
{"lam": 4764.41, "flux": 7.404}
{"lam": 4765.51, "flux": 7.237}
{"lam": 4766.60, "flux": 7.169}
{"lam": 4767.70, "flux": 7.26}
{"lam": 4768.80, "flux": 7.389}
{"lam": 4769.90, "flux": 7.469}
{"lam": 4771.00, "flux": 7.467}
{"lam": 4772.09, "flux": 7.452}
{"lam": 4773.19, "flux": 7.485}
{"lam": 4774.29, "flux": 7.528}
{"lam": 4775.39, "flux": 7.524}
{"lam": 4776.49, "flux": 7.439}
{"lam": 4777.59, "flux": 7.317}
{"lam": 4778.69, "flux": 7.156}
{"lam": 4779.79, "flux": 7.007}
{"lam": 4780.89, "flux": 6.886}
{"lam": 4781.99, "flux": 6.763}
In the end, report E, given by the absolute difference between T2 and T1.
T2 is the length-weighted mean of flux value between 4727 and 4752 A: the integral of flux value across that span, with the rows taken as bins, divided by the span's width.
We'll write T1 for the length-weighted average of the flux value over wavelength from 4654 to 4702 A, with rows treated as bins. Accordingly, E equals 0.1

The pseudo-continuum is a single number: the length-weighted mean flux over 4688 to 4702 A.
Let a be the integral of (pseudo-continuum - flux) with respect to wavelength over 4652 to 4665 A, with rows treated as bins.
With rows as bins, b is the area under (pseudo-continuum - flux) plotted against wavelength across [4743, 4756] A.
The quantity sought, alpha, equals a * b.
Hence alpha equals 0.3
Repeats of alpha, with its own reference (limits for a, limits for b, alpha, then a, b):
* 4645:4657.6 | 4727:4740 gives 14.1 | 4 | 3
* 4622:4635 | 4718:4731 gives 4.8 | -5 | -1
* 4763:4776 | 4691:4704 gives 21.7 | 13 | 2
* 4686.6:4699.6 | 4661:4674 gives -4.3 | -2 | 3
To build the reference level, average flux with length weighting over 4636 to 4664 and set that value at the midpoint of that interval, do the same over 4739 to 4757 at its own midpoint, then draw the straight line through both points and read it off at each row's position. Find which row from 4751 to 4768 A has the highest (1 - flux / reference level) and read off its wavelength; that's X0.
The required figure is 4766.60 A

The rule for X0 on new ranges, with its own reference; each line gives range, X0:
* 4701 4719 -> 4703.37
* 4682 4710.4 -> 4703.37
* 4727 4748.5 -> 4729.43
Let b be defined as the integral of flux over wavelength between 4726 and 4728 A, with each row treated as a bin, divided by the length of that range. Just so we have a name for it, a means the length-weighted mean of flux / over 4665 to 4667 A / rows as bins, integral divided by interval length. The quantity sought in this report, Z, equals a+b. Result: 15.7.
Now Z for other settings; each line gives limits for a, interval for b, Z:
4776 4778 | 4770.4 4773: 14.9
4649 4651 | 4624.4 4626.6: 16.8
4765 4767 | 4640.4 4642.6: 15.7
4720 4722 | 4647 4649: 16.5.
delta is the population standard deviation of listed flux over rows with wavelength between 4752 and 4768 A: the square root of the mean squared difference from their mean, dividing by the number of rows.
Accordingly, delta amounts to 0.30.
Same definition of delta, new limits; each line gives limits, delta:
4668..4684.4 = 0.38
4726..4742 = 0.20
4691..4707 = 0.49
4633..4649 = 0.36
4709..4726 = 0.22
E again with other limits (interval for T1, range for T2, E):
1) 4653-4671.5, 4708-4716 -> 0.0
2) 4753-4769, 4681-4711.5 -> 0.5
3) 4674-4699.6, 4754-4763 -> 0.6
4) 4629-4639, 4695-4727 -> 0.3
